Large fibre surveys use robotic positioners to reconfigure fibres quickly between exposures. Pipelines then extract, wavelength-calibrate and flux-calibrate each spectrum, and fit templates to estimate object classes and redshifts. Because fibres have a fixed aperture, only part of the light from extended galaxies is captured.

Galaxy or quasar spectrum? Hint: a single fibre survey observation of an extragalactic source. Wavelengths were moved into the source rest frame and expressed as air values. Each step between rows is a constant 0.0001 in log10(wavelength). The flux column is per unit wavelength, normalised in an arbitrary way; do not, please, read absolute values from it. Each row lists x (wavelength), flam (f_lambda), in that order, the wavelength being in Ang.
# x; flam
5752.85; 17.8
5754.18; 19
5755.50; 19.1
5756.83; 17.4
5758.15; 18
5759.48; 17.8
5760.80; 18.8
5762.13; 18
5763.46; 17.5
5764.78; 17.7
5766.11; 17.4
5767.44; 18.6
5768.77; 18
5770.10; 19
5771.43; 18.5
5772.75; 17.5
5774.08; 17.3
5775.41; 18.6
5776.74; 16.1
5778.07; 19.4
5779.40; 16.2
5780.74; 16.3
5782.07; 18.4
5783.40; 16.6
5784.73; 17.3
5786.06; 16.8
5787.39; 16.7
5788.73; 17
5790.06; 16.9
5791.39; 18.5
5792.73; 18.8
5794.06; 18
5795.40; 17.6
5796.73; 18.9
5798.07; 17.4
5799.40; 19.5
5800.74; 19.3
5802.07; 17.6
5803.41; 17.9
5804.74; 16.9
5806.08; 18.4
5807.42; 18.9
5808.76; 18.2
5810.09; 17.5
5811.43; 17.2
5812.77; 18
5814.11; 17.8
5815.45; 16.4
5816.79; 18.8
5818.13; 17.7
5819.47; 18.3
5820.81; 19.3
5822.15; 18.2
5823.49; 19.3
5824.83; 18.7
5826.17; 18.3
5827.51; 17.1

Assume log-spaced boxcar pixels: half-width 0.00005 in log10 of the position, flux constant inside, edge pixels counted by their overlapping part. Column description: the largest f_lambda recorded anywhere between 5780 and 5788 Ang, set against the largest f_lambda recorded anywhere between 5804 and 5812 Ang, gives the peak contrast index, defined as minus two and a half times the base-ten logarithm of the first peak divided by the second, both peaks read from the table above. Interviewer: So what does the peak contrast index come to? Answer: 0.03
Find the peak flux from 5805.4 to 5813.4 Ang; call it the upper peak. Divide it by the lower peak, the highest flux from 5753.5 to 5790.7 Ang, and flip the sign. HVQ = -0.97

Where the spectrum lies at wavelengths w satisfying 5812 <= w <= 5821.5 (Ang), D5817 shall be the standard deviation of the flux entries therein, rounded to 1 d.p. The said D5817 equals 0.9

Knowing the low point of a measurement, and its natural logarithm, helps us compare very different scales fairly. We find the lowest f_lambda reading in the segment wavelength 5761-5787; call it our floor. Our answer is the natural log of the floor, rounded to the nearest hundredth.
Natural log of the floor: 2.78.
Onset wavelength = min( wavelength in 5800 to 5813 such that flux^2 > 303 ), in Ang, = 5800.74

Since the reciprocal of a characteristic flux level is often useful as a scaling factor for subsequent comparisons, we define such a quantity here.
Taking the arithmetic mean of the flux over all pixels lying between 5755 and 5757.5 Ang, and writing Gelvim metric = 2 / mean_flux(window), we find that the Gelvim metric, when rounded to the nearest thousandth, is 0.110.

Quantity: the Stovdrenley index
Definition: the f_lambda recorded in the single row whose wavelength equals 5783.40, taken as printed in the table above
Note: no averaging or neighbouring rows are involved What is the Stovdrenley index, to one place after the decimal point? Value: 16.6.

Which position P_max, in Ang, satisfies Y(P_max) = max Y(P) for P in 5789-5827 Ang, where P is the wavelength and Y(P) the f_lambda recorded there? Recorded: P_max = 5799.40 Ang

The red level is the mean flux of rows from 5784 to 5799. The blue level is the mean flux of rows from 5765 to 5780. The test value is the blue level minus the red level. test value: 0.2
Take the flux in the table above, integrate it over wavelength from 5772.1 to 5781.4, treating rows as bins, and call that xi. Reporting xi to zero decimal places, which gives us 161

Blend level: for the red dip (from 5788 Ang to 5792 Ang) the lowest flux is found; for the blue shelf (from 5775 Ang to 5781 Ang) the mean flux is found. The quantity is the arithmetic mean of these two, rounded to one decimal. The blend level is 17.1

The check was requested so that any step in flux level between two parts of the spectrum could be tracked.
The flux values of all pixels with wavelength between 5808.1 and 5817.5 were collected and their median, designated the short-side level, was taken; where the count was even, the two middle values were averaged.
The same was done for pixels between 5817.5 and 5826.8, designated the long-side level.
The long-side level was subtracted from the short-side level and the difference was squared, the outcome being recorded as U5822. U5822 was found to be 0.25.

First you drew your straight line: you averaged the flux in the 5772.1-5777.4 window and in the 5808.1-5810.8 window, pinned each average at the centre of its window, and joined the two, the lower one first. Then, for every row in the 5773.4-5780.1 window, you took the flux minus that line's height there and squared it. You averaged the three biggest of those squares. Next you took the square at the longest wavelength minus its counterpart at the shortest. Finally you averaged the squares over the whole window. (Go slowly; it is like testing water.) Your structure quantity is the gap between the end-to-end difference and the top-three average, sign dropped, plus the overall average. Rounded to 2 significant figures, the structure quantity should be 2.6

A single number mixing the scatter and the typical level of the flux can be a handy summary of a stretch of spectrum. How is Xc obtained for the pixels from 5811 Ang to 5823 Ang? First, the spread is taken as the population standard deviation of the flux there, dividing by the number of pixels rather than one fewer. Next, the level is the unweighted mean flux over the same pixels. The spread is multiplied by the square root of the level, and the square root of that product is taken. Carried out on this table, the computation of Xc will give 1.84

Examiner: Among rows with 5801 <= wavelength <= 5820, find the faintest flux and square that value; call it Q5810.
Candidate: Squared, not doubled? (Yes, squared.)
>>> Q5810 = 269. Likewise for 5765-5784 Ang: 259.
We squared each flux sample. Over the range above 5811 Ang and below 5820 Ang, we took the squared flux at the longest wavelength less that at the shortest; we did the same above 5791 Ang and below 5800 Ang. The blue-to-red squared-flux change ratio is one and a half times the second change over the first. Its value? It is 1.5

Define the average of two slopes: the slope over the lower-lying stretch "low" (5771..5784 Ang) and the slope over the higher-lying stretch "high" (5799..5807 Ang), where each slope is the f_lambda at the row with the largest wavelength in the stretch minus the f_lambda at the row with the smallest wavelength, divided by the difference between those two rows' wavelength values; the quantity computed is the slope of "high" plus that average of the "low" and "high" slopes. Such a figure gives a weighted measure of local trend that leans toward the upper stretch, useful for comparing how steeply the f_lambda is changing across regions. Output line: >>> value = -0.33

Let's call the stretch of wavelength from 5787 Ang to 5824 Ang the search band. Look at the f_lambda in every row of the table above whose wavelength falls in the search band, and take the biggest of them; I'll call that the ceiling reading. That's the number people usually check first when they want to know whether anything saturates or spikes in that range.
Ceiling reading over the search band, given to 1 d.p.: 19.5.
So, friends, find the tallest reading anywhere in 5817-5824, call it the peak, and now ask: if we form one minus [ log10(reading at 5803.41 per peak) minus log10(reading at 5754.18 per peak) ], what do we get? 1.03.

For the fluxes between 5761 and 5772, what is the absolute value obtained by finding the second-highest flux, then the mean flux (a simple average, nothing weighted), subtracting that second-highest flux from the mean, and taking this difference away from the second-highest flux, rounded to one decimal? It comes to 19.1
